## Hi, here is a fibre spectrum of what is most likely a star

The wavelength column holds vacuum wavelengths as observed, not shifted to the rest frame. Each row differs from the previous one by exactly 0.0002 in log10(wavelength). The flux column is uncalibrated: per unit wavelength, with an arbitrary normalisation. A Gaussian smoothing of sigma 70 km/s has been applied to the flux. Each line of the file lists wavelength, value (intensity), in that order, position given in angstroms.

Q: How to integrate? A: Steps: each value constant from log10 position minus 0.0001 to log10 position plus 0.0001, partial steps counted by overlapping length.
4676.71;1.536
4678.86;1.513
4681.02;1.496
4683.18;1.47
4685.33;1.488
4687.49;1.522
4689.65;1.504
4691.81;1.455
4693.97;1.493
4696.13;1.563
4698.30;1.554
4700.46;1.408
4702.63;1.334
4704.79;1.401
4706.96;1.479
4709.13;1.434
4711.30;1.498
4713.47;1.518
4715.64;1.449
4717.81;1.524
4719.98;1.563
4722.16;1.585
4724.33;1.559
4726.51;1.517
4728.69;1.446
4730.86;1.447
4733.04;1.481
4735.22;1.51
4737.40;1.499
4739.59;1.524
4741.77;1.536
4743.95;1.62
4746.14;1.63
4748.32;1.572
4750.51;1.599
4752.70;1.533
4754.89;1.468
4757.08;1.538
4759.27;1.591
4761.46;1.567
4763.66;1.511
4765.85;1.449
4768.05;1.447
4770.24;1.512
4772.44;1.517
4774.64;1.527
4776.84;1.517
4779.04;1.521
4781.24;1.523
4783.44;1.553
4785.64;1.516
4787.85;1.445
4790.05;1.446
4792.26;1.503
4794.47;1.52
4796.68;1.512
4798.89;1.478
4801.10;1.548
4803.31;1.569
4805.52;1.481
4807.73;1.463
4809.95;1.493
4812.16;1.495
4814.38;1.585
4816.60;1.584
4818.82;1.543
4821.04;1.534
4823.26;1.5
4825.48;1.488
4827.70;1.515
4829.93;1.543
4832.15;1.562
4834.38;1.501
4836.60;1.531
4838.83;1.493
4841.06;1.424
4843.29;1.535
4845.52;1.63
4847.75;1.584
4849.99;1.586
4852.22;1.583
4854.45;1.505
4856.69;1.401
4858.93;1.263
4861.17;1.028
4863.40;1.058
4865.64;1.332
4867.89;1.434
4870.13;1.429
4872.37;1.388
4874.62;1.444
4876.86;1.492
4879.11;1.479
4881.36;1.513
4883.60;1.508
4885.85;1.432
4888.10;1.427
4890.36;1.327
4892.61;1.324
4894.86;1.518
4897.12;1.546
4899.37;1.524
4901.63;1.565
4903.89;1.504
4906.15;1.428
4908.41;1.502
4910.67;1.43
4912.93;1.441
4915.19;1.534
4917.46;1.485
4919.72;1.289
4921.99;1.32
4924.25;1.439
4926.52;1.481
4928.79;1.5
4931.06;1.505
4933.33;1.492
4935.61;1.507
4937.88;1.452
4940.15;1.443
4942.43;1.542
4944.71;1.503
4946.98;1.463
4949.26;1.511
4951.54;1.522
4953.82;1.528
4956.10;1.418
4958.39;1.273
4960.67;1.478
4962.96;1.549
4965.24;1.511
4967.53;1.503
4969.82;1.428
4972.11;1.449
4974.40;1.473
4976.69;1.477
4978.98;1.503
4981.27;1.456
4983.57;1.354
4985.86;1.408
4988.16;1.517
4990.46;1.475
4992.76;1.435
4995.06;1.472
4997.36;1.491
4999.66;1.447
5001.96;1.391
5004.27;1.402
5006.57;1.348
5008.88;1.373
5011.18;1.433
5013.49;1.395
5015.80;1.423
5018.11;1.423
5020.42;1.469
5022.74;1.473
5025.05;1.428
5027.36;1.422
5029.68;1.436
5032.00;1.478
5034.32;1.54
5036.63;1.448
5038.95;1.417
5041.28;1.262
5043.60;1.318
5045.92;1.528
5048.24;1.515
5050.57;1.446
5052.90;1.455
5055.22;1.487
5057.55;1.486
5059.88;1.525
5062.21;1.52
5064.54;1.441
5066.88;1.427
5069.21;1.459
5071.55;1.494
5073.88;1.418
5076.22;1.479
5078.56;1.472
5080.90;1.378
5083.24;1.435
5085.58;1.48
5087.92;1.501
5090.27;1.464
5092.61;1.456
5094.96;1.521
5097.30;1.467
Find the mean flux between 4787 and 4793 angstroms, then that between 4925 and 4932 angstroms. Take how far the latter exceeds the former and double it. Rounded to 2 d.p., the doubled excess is 0.06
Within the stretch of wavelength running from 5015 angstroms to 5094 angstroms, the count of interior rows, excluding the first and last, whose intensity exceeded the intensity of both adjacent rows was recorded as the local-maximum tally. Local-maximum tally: 8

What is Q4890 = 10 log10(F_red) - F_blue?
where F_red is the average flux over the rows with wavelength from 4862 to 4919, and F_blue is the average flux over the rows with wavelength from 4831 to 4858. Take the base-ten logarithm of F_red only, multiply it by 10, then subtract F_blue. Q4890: 0.06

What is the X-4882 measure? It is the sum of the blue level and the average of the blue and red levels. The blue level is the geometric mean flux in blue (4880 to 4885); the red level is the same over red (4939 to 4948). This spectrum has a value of 3.01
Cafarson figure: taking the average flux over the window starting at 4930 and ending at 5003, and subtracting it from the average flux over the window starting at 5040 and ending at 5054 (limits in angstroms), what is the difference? -0.05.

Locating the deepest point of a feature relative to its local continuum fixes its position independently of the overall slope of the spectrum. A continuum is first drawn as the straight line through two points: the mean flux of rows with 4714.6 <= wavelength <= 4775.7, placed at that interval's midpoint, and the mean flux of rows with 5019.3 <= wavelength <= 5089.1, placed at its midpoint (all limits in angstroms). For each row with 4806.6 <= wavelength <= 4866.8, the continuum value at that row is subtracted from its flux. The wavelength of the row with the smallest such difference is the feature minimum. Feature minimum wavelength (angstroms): 4861.17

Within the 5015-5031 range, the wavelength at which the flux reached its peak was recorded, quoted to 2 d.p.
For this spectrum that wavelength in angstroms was 5022.74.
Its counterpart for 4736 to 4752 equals 4746.14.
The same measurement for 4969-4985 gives 4978.98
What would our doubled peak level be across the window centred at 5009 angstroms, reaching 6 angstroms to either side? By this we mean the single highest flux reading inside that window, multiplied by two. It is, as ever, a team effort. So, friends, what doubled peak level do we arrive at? 2.87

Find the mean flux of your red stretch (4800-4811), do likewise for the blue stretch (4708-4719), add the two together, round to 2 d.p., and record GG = 3.00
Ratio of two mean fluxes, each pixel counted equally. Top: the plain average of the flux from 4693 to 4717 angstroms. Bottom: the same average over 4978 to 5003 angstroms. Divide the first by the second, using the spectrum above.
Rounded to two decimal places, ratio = 1.01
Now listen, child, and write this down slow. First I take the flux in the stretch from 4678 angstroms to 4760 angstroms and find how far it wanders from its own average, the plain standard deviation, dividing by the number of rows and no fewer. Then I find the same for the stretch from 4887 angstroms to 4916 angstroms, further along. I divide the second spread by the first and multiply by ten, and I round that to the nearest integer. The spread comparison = 12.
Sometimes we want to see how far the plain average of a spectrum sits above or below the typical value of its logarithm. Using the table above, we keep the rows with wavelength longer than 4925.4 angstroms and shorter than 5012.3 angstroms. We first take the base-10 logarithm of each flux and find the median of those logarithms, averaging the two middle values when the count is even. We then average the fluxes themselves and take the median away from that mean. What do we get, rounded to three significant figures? 1.29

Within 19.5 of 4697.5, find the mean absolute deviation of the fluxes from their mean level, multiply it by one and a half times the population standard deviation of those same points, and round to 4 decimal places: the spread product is 0.0035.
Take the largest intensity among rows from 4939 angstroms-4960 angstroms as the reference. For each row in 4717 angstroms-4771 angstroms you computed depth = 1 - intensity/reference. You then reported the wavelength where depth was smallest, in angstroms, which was 4746.14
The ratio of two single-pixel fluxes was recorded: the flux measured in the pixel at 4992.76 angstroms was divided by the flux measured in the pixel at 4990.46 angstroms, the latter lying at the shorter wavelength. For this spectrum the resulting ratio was 0.97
